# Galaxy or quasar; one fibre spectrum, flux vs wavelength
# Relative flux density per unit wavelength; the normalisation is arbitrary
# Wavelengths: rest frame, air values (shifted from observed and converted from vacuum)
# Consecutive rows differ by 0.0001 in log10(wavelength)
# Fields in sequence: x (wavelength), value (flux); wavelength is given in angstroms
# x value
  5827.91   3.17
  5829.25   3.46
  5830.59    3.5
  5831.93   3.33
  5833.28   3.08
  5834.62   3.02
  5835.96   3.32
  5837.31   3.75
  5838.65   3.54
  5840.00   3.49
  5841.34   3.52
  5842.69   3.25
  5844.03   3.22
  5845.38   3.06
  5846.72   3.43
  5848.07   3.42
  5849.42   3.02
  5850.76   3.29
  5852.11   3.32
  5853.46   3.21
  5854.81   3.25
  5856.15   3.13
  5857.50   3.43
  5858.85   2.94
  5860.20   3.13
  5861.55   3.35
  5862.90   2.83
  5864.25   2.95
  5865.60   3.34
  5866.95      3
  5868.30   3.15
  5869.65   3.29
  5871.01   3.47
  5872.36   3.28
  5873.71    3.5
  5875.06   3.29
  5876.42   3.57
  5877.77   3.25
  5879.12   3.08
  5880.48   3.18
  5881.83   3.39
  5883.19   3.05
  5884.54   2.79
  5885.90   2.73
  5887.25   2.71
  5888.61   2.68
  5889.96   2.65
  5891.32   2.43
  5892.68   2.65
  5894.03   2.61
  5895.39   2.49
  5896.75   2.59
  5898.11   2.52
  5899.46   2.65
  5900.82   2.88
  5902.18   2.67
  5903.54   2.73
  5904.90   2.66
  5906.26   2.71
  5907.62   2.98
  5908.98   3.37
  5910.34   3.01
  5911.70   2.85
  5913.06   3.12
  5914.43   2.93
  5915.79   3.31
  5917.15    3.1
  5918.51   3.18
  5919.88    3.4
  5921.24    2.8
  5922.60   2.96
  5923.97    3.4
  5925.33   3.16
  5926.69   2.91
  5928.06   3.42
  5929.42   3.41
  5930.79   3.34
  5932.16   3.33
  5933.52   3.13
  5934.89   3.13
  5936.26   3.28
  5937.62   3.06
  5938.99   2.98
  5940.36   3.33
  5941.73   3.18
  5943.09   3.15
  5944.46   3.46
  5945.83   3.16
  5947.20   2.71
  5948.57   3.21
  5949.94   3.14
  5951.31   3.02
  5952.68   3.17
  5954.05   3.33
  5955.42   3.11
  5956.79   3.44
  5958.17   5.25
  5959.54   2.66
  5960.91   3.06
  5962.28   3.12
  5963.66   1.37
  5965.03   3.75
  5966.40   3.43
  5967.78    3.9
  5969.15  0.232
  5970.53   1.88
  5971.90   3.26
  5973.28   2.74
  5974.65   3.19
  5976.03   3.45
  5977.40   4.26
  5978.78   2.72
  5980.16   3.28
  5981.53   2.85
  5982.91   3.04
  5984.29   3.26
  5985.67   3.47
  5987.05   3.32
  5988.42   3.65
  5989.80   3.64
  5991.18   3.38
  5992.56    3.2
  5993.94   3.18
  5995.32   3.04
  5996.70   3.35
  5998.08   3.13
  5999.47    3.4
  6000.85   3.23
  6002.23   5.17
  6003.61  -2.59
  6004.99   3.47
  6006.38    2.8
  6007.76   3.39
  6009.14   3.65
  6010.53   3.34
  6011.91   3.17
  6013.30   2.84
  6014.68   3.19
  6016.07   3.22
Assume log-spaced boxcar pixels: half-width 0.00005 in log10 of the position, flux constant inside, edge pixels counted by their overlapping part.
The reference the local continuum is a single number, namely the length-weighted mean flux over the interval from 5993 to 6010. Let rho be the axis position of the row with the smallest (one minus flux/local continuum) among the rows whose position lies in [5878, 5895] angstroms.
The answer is 5881.83 angstroms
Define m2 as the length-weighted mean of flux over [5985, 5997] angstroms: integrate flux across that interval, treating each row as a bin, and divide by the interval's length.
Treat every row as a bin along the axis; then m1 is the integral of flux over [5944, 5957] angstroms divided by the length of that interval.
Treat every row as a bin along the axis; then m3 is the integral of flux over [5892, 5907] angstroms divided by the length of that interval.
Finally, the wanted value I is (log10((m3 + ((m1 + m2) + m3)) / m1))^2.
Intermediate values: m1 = 3.16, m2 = 3.36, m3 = 2.65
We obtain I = 0.33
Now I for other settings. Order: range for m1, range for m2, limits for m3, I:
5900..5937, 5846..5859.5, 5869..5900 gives 0.36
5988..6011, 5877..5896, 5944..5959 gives 0.38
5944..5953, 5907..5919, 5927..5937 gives 0.38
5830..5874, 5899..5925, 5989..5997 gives 0.35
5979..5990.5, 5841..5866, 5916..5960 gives 0.35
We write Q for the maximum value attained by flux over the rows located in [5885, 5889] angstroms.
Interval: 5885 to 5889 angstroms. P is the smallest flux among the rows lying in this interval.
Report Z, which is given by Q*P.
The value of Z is 7.3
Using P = 2.68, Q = 2.73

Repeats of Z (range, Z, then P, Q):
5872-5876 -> 11.5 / 3.28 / 3.5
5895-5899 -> 6.4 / 2.49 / 2.59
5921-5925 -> 9.5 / 2.8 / 3.4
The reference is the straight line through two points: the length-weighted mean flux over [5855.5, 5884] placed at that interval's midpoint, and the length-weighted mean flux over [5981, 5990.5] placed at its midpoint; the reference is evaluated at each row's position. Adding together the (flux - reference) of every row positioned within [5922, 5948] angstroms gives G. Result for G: -1.8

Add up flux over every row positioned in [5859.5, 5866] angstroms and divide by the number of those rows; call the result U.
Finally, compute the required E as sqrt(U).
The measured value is 1.77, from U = 3.12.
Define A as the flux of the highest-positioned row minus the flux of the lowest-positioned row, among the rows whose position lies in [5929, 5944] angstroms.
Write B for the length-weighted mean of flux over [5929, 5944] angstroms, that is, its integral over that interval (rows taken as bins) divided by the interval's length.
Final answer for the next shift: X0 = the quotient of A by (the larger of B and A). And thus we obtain -0.08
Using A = -0.26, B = 3.21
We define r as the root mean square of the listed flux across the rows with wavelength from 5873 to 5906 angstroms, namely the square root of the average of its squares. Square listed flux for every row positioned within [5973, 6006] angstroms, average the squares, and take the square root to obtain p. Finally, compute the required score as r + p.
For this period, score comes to 6.26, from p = 3.37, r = 2.88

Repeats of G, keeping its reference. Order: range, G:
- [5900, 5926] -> -4.7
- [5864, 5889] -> -1.5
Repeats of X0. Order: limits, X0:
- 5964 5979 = -0.35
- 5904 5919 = 0.17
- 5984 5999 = -0.04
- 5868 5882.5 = 0.07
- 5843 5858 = 0.06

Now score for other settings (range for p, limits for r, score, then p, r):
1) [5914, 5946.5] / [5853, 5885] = 6.40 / 3.19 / 3.21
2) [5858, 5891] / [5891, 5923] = 5.99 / 3.12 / 2.87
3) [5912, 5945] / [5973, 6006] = 6.56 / 3.19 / 3.37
